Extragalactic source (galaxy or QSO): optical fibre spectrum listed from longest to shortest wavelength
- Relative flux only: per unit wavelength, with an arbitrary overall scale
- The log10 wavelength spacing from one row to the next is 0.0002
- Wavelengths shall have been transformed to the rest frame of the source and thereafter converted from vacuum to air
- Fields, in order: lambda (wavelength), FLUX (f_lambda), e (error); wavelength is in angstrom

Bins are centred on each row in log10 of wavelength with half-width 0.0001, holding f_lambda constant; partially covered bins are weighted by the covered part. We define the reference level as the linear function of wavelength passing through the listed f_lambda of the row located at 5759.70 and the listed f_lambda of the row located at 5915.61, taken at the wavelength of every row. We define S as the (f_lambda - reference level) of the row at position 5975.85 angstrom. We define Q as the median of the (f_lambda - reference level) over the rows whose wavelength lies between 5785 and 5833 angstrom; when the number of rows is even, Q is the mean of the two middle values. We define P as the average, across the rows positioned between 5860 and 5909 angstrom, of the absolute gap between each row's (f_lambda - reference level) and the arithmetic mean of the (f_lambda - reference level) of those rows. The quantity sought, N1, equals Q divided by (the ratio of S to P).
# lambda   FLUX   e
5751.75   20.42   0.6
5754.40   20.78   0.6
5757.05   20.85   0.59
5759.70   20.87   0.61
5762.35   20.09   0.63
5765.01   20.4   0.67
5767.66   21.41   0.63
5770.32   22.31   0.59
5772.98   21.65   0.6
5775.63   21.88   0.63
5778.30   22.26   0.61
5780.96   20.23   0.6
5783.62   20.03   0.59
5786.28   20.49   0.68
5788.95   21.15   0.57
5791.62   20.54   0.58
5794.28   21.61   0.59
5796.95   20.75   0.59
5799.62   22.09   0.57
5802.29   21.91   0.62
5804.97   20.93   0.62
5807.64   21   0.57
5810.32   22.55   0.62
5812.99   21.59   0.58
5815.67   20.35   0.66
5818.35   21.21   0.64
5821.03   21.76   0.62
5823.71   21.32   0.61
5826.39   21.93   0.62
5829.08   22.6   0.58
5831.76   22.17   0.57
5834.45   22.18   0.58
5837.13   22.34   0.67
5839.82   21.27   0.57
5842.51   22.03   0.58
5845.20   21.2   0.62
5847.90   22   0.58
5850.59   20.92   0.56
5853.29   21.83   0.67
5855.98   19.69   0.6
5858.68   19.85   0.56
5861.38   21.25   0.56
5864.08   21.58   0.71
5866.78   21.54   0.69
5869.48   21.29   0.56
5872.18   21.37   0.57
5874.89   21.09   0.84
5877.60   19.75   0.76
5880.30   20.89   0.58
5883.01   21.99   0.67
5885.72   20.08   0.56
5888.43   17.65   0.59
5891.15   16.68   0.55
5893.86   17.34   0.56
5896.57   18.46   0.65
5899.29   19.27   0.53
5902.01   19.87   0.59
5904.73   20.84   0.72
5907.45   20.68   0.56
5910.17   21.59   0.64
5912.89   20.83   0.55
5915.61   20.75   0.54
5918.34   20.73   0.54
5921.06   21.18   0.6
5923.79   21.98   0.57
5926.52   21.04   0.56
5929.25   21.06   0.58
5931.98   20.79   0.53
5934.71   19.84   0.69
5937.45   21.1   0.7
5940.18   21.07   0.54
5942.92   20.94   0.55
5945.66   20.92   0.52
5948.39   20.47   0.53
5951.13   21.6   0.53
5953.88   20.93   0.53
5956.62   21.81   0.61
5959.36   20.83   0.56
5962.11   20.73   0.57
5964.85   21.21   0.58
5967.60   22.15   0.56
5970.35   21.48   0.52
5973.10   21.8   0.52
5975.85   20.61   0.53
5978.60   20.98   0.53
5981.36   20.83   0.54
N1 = -8.7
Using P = 1.29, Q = 0.630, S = -0.1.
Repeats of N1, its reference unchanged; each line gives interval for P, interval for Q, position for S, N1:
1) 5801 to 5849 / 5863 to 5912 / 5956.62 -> 0.0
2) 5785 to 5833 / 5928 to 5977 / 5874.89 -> 0.5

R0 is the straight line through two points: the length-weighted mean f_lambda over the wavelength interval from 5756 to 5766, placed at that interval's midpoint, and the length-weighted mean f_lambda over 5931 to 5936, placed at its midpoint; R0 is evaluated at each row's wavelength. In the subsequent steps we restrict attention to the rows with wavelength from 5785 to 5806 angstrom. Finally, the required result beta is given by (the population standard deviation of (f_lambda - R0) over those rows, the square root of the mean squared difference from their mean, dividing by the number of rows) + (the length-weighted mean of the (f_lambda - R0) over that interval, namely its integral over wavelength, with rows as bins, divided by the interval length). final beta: 1.3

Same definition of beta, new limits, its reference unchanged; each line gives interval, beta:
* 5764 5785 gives 1.6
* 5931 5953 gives 1.0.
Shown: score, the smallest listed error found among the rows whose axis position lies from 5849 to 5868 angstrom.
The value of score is 0.56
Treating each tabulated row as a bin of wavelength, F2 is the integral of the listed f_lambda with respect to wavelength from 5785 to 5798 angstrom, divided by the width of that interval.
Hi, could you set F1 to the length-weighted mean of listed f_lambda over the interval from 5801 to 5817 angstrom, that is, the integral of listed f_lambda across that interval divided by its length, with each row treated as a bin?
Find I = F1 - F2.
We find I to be 0.5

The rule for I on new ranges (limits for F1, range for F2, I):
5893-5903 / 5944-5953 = -2.2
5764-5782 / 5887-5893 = 4.3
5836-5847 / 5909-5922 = 0.7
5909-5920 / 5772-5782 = -0.6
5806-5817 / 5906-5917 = 0.4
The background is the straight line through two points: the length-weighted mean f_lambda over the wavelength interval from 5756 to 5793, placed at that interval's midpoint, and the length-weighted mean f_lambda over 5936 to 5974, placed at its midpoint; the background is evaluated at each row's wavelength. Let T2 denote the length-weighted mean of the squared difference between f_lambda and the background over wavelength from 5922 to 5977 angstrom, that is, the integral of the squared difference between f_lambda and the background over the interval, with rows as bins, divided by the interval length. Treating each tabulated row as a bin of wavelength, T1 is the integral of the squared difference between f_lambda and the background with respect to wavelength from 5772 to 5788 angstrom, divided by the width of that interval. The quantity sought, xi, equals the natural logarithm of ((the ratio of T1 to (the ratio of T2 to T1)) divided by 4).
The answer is -0.7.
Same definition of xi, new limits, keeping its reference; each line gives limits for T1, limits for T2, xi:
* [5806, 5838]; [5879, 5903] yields -3.6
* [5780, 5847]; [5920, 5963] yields -1.0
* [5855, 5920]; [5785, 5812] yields 1.4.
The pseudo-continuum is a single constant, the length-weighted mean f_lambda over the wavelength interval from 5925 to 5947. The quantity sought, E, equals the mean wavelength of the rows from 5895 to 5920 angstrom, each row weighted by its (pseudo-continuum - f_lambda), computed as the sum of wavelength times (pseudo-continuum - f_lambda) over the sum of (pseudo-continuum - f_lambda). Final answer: 5897.9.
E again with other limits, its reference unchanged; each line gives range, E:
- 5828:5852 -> 5837.0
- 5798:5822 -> 5808.5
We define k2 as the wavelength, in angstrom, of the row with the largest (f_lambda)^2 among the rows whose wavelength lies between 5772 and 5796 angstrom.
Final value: 5778.30 angstrom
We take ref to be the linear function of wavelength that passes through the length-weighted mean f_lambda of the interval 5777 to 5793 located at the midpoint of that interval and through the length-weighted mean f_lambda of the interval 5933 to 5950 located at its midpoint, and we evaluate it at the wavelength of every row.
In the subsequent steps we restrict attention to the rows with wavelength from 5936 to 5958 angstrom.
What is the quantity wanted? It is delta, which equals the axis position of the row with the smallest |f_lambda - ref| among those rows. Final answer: 5945.66 angstrom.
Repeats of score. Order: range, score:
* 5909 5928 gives 0.54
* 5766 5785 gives 0.59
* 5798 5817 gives 0.57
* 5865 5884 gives 0.56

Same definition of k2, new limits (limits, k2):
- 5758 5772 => 5770.32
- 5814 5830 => 5829.08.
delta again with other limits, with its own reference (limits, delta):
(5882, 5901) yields 5885.72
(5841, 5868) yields 5850.59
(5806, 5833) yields 5807.64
